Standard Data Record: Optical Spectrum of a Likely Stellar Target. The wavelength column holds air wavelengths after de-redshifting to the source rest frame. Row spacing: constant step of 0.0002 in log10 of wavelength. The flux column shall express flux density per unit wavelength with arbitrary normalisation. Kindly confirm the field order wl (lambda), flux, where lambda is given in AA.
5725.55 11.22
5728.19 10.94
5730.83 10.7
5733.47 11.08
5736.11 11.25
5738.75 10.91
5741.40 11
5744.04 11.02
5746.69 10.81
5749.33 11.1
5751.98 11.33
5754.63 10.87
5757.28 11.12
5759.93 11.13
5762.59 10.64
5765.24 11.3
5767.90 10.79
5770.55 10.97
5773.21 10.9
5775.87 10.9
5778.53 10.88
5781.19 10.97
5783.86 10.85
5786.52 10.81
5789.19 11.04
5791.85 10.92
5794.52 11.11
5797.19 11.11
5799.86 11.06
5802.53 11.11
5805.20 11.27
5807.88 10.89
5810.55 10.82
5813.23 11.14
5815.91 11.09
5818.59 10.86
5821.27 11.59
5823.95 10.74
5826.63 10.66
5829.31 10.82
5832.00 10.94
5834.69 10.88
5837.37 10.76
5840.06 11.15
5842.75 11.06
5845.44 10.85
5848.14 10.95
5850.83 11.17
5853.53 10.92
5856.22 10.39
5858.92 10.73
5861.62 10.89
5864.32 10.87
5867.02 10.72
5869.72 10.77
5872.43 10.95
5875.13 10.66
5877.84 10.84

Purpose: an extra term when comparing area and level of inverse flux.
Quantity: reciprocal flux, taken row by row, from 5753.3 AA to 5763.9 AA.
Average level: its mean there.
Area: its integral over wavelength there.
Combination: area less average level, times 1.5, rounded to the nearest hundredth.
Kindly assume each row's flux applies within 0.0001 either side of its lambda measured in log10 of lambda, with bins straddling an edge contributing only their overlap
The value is 1.32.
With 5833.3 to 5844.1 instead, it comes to 1.34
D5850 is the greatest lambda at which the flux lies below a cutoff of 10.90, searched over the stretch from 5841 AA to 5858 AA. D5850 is 5856.22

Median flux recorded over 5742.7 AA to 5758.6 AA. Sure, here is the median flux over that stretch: 11.1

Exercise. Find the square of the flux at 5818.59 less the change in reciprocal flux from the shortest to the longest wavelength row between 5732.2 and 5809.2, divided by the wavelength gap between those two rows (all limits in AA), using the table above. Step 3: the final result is 118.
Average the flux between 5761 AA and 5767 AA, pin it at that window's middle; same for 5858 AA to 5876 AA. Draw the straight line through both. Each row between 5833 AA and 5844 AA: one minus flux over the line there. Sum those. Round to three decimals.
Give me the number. -0.043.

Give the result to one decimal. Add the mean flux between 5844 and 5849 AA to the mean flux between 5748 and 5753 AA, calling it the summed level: 22.1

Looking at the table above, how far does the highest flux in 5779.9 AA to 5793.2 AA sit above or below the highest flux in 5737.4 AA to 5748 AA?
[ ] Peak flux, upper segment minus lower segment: 0.02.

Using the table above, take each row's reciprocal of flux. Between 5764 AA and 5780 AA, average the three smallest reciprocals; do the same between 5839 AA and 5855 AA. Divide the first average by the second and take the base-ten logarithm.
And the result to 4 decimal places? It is 0.0028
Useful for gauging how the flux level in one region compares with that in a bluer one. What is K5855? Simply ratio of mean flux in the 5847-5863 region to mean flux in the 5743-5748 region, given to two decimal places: 0.99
